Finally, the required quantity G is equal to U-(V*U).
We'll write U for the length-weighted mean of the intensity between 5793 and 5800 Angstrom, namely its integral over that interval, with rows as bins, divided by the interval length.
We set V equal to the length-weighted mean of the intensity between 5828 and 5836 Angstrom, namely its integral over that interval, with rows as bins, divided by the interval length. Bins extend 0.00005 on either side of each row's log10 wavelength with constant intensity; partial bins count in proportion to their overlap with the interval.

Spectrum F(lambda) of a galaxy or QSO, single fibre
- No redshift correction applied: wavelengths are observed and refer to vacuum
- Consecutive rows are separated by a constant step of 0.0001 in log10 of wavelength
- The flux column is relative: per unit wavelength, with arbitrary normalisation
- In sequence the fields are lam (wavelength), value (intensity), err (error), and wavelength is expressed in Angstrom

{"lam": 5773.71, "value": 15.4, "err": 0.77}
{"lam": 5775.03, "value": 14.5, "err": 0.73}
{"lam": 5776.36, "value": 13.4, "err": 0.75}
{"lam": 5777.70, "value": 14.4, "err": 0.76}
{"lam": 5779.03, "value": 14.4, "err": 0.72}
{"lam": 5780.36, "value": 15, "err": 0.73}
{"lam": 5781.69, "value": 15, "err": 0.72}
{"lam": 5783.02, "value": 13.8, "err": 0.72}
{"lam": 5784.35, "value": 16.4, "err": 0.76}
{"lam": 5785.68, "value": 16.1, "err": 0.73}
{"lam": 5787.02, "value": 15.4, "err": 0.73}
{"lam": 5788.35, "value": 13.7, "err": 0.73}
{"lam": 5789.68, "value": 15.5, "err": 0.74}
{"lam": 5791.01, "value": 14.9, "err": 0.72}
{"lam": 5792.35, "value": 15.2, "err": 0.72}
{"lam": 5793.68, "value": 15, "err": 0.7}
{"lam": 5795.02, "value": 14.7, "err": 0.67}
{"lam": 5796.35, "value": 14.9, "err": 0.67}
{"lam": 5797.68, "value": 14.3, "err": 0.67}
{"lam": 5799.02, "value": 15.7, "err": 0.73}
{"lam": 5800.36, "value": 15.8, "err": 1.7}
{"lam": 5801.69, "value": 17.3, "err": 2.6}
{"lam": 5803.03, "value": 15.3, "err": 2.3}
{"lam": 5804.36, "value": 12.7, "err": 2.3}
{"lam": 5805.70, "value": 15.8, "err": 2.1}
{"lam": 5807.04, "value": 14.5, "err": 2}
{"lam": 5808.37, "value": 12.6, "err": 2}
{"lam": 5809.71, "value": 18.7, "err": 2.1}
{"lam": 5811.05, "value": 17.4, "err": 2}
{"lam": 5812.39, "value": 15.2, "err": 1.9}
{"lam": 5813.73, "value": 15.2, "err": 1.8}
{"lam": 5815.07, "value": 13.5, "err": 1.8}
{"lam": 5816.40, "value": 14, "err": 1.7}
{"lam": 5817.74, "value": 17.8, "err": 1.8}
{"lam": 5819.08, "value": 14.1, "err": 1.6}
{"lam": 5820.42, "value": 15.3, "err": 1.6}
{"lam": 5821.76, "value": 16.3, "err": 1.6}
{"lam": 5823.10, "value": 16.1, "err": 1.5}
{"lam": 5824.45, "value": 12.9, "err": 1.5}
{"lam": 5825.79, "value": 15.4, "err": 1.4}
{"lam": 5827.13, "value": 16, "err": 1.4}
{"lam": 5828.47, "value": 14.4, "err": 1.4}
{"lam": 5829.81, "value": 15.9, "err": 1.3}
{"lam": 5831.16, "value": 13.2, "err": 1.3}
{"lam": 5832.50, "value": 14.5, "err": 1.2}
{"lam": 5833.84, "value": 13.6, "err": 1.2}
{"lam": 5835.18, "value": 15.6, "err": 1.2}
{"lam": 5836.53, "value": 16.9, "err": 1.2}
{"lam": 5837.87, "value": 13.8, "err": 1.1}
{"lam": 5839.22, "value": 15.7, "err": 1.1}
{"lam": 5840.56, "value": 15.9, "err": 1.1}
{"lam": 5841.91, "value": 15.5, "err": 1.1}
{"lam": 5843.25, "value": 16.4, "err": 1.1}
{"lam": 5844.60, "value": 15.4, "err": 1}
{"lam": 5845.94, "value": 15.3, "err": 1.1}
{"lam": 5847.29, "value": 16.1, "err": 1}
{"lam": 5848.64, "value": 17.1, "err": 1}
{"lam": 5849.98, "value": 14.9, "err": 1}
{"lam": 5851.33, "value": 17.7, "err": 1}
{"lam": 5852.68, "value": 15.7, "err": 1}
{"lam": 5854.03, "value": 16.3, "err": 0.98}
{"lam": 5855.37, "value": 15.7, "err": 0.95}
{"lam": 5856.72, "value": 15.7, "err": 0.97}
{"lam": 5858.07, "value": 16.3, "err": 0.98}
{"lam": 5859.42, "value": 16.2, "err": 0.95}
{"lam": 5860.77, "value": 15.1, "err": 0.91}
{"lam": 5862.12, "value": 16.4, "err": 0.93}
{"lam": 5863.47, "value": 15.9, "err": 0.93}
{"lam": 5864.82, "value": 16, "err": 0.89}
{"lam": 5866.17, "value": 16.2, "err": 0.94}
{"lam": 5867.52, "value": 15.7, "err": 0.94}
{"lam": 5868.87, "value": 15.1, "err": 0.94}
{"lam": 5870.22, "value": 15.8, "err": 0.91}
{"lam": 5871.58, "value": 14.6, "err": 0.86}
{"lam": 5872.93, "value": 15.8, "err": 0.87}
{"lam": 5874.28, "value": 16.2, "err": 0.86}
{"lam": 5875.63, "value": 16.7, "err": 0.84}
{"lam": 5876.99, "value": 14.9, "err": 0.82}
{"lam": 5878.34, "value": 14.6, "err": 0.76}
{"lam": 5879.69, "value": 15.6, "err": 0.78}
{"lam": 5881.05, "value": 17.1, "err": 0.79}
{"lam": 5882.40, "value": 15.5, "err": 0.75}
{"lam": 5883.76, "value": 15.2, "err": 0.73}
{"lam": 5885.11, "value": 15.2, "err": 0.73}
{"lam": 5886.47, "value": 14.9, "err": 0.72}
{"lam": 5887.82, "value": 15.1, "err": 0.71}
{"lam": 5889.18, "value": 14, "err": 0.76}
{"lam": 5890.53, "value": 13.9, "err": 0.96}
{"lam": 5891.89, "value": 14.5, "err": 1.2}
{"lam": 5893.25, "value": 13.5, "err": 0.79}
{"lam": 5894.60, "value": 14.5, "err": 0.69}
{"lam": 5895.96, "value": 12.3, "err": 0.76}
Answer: -203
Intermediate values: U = 15.0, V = 14.6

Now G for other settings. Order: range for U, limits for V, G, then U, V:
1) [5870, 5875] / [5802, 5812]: -224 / 15.6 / 15.4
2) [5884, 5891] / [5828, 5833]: -198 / 14.7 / 14.5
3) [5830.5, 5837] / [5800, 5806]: -211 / 14.7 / 15.3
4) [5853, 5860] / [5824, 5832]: -219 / 16.0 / 14.7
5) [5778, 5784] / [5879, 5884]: -218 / 14.7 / 15.9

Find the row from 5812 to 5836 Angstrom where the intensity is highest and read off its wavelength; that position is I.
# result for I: 5817.74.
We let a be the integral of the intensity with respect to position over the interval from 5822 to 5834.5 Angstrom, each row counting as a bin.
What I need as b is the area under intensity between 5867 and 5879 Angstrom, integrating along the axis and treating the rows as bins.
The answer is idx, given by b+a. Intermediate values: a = 184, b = 186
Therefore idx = 370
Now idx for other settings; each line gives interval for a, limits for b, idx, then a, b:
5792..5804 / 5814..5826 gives 364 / 184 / 180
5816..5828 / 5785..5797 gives 365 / 184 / 181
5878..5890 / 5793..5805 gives 364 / 183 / 181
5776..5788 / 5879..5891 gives 361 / 179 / 182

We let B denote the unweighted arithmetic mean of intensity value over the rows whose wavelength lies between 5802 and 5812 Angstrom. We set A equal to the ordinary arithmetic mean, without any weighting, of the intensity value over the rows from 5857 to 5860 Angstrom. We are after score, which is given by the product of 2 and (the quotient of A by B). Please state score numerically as 2.13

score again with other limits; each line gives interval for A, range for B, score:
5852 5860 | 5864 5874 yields 2.05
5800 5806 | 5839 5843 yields 1.96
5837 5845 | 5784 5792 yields 2.02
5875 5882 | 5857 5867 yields 1.97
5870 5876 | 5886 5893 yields 2.19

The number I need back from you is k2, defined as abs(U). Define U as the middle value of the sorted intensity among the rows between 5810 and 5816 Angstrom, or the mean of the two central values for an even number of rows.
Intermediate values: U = 15.2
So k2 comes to 15.2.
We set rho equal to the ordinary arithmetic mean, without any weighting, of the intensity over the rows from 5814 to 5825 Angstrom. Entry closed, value 15.00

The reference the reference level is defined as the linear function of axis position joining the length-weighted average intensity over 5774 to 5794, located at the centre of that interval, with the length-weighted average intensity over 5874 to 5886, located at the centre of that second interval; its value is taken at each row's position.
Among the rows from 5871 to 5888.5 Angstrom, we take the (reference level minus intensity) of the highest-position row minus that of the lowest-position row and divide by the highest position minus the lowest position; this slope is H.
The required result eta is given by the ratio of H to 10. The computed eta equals -0.002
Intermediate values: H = -0.02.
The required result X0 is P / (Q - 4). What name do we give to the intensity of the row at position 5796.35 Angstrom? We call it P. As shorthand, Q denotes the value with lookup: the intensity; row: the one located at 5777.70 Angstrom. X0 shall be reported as 1.4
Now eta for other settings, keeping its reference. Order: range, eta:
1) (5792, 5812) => -0.011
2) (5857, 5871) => 0.005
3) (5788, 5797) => -0.014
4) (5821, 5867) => 0.001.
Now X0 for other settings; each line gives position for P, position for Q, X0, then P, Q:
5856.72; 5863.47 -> 1.3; 15.7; 15.9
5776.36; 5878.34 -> 1.3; 13.4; 14.6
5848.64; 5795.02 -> 1.6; 17.1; 14.7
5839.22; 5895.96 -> 1.9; 15.7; 12.3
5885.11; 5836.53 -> 1.2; 15.2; 16.9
